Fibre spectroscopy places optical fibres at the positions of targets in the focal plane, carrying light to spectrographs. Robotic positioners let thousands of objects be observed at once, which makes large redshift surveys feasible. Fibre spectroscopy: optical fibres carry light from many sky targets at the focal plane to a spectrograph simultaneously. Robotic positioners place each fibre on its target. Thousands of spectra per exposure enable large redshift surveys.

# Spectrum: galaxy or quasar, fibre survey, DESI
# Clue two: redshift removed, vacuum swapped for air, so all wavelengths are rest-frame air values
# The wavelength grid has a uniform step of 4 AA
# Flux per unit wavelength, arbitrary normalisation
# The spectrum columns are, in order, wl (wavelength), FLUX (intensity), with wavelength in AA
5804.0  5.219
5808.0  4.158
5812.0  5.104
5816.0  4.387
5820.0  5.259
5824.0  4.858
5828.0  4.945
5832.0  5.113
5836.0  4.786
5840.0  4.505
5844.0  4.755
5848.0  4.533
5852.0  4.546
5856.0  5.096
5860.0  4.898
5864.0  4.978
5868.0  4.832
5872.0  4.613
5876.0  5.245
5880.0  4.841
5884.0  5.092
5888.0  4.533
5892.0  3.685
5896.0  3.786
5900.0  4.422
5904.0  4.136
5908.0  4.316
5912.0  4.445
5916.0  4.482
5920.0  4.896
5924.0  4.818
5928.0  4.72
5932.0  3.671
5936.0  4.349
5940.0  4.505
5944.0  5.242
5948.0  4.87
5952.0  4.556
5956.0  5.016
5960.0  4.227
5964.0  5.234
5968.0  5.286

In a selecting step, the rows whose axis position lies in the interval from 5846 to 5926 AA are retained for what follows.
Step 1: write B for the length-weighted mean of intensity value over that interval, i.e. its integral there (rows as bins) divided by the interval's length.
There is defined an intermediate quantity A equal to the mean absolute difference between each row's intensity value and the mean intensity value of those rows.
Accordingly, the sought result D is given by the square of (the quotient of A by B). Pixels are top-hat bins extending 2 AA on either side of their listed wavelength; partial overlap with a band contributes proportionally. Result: 0.0049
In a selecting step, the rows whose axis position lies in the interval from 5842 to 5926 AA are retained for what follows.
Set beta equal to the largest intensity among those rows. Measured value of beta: 5.245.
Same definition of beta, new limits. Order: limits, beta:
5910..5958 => 5.242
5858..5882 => 5.245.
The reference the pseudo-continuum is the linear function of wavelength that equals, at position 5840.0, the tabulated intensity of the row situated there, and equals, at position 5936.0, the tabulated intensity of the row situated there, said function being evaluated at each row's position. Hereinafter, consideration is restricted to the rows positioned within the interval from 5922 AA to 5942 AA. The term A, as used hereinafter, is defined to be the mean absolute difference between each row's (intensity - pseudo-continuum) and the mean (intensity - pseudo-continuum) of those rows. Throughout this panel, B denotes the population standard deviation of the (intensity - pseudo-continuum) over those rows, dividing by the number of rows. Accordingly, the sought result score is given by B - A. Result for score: 0.08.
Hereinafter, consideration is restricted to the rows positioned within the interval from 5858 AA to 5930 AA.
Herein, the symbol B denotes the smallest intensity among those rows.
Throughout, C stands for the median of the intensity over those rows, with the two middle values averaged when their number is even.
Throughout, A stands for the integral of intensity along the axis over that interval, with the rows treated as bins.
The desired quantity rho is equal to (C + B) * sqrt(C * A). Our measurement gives 328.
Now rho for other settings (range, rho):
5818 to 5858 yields 285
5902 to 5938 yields 216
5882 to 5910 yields 182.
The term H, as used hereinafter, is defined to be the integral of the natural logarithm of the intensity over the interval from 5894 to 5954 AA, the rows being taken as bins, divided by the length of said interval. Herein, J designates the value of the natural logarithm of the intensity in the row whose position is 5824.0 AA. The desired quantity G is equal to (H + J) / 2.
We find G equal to 1.54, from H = 1.496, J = 1.58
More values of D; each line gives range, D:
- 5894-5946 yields 0.0048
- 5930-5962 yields 0.0065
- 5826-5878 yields 0.0016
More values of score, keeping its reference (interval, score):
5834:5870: 0.03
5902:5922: 0.07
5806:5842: 0.06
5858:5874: 0.03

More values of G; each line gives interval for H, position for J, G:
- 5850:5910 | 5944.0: 1.59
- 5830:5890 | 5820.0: 1.62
